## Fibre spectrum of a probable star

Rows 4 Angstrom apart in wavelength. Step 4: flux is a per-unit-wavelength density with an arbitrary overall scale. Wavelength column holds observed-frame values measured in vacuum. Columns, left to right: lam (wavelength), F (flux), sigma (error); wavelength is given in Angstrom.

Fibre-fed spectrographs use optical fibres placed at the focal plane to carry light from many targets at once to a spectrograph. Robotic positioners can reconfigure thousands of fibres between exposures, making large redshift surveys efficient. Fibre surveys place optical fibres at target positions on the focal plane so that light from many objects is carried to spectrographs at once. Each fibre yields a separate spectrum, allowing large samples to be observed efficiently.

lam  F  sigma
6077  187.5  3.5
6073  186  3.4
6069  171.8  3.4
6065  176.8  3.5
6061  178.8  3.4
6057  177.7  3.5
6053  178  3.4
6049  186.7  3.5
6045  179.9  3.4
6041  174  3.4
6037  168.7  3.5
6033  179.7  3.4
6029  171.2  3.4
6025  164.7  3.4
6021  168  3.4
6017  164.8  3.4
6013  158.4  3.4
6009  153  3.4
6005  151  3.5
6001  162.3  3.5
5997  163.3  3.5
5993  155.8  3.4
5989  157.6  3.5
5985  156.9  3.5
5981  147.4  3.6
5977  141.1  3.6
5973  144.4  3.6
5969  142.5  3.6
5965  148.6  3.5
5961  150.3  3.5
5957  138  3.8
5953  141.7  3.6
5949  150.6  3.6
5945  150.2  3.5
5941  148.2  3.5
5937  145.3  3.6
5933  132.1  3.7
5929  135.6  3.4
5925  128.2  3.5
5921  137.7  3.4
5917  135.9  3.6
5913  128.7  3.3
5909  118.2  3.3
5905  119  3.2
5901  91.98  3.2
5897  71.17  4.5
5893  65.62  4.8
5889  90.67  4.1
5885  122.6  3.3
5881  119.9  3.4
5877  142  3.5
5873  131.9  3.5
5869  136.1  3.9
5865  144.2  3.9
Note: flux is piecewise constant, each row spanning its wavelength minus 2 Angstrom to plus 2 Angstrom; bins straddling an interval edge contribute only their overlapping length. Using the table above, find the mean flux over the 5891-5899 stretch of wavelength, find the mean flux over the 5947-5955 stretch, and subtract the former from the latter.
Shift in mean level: 78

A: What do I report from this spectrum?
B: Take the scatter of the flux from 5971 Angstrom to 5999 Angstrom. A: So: 8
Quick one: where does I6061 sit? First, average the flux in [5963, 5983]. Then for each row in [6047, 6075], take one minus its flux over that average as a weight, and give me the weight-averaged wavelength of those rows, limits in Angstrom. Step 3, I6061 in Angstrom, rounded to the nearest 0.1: 6060.7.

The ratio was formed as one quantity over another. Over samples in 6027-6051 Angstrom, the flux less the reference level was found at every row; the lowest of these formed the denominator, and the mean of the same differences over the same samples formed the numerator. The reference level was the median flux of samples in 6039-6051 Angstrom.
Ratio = 0.29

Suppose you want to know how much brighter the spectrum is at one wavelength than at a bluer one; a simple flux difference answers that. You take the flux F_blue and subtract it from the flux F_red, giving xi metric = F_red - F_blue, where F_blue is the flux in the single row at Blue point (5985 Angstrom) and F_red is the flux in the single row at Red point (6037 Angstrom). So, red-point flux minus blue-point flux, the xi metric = 12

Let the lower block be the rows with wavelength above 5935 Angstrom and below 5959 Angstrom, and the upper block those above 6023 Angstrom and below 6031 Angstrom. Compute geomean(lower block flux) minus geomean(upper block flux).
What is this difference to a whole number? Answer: -22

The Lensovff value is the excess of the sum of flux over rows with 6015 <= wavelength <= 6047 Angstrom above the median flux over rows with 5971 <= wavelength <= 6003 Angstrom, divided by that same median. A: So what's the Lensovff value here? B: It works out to 7.8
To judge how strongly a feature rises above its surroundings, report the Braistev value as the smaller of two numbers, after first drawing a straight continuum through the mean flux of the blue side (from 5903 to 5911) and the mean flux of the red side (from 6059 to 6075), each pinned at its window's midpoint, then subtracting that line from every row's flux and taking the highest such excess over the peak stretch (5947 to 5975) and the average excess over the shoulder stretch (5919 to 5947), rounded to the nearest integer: 11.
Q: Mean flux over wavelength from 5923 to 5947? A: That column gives 140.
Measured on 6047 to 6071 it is 178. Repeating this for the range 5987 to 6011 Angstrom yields 157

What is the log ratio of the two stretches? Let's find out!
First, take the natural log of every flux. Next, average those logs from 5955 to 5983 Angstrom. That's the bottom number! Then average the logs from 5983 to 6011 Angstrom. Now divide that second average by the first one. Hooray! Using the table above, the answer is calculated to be 1.02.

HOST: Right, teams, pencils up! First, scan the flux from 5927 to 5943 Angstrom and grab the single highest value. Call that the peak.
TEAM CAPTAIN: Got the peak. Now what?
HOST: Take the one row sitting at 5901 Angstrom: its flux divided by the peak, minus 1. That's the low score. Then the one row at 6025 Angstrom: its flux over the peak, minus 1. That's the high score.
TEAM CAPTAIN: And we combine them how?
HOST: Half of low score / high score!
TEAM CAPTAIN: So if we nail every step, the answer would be -1.70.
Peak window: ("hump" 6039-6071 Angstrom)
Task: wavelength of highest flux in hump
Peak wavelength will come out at 6049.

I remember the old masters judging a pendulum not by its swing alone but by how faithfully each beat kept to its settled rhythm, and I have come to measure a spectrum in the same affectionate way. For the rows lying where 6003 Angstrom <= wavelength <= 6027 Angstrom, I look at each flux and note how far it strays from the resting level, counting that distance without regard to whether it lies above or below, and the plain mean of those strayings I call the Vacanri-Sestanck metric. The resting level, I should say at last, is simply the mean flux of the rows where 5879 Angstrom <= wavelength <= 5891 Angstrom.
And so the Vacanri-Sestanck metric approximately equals 49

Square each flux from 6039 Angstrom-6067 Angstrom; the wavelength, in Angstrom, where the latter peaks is 6049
